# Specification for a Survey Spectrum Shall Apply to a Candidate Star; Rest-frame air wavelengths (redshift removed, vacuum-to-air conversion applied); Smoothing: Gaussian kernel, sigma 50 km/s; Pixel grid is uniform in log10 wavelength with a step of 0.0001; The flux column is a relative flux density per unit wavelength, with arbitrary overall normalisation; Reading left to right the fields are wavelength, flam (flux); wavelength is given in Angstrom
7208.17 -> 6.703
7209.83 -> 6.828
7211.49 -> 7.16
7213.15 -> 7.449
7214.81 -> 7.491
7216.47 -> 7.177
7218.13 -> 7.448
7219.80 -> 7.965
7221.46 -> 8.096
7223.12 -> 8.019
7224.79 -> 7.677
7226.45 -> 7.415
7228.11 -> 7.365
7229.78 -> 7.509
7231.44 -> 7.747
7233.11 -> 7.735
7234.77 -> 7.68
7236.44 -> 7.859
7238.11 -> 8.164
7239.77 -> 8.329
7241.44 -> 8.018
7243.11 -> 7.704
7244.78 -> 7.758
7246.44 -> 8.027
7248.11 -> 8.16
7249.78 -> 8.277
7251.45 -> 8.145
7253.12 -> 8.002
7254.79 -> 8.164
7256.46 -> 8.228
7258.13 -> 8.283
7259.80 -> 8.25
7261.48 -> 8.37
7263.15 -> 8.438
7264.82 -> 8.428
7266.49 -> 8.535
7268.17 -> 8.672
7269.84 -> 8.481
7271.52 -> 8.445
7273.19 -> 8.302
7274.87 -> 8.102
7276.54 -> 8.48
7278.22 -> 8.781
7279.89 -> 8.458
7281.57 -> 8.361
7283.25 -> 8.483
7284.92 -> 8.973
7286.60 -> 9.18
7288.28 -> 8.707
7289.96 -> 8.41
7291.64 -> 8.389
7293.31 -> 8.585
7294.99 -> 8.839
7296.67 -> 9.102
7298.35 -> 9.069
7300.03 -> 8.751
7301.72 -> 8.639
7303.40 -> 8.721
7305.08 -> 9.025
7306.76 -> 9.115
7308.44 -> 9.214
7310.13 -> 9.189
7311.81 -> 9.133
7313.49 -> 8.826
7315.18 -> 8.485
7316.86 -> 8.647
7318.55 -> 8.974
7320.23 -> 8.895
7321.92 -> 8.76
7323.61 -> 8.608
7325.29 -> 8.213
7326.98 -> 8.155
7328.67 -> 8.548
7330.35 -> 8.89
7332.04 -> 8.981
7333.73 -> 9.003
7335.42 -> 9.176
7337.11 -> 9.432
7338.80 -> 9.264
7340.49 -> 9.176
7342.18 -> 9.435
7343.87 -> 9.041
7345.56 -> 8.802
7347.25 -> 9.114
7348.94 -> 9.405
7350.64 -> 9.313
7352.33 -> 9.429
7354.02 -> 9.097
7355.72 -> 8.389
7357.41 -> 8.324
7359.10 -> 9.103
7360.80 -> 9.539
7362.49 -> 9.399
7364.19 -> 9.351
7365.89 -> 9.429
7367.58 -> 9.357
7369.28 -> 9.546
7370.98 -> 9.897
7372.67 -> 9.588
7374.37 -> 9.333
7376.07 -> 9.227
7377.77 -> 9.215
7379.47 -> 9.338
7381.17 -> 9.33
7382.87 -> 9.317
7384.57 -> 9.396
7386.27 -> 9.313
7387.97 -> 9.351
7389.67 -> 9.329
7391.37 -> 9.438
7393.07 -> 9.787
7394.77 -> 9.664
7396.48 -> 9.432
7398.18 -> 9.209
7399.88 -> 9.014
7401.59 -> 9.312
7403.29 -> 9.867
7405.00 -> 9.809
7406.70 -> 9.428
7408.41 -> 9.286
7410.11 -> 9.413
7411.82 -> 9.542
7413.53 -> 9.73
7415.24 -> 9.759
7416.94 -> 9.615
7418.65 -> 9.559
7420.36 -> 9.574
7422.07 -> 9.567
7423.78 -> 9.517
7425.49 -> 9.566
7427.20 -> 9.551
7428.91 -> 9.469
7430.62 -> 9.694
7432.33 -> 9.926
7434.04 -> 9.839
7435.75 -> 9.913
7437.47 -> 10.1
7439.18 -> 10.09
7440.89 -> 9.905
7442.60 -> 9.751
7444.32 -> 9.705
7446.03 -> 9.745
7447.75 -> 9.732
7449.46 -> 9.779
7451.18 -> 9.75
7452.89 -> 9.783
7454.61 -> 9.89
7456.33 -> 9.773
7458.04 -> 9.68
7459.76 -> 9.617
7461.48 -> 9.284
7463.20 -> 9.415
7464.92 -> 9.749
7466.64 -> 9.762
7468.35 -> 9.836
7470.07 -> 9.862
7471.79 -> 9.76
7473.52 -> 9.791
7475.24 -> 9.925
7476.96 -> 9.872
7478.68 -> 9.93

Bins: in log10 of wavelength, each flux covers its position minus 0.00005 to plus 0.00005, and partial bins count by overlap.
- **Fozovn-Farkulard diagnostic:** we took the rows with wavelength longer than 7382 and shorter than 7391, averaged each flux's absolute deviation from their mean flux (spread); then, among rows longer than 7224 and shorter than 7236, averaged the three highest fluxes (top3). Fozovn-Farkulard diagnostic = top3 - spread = 7.7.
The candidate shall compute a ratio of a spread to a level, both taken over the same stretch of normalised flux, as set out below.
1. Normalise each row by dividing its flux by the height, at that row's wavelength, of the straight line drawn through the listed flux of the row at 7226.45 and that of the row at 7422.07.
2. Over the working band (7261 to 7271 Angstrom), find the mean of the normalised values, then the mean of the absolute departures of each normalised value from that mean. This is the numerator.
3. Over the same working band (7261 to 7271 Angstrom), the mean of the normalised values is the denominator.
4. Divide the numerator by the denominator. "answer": 0.008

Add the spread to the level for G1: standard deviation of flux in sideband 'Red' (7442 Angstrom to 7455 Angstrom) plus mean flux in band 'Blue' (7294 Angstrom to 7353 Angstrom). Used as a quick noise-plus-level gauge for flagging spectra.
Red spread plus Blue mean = 9.0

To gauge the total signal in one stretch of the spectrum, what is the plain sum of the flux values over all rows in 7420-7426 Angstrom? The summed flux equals 38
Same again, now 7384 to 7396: 66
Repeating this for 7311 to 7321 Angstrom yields 53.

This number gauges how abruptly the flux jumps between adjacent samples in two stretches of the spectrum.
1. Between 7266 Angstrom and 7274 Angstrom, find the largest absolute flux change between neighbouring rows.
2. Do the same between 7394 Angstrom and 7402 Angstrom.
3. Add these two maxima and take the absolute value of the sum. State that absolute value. 0.49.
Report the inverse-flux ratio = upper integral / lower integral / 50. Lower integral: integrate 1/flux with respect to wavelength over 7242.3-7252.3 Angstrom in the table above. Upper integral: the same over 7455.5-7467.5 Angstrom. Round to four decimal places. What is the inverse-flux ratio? 0.0200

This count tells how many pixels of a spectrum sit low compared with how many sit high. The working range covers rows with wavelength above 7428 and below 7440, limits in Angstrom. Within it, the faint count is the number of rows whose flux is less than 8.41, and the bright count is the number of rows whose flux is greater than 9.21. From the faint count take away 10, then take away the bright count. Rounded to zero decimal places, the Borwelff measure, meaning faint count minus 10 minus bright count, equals -17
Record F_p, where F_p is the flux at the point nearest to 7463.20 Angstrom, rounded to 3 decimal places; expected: 9.415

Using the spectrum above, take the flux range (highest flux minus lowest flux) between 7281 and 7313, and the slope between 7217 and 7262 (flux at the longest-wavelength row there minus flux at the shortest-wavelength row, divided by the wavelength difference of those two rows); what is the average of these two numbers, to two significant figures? 0.44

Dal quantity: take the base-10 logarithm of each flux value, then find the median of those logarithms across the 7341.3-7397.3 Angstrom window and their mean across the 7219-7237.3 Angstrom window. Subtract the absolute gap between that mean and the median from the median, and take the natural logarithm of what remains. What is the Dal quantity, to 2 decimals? -0.12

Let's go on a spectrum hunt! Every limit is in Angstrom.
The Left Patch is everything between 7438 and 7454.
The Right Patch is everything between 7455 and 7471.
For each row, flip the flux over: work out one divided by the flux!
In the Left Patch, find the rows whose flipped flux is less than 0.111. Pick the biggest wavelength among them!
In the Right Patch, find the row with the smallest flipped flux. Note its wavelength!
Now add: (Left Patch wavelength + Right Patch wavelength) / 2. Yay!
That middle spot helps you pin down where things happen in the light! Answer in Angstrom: 7461.5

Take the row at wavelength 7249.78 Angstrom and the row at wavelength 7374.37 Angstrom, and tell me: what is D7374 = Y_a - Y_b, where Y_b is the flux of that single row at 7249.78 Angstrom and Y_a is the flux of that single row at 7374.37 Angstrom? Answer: 1.1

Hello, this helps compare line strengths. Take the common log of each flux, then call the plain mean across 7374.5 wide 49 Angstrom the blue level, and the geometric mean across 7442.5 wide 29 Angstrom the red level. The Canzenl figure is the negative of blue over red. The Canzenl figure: -0.98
